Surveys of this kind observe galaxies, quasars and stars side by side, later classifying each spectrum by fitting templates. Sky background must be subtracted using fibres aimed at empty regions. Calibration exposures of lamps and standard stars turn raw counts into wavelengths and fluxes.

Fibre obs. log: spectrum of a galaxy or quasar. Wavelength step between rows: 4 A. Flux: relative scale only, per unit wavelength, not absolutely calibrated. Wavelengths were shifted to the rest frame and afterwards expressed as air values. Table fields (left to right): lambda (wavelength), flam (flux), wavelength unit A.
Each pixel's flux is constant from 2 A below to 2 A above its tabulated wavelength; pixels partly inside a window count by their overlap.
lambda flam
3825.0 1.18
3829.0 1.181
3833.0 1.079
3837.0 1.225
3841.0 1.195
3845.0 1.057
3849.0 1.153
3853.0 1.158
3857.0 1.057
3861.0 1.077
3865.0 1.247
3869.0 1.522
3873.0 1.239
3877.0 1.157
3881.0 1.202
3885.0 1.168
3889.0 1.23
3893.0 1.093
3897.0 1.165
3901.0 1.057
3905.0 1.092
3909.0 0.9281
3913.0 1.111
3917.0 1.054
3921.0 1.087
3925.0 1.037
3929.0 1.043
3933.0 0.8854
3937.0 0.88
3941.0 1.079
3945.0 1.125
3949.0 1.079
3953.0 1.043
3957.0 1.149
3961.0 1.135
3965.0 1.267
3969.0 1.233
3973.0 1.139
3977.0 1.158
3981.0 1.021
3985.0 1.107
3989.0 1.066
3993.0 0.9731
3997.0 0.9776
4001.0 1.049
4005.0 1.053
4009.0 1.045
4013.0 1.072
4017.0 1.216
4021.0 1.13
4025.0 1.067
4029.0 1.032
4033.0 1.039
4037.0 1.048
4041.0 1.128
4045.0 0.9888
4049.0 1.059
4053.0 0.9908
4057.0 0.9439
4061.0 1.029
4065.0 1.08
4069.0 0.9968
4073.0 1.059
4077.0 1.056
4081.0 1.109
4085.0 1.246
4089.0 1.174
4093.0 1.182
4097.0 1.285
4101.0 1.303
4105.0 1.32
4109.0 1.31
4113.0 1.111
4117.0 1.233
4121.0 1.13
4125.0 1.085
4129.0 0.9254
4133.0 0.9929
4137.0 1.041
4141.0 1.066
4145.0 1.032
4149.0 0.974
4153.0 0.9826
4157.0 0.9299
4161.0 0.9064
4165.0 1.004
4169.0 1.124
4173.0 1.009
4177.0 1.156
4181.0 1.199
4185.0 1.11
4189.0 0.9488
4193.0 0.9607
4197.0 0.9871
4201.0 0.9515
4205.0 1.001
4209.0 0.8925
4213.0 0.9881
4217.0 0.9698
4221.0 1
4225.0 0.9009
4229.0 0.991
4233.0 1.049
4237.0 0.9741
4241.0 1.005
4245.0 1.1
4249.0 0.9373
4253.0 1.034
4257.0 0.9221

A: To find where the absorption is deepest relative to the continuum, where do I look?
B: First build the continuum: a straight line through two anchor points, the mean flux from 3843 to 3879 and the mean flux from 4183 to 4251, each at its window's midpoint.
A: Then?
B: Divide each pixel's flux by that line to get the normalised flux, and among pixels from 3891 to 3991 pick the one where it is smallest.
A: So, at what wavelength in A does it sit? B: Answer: 3937.0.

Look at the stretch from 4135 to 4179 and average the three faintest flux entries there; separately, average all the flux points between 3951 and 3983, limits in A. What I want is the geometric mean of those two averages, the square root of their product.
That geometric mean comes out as 1.03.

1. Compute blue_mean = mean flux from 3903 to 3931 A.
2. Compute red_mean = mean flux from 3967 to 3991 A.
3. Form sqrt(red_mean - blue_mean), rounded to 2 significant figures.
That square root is 0.27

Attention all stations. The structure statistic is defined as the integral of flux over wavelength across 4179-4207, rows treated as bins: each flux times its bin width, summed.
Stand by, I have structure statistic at 28.6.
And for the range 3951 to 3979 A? 32.5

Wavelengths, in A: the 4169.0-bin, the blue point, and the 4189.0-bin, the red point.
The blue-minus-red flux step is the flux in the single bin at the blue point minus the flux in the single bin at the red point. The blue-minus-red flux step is 0.18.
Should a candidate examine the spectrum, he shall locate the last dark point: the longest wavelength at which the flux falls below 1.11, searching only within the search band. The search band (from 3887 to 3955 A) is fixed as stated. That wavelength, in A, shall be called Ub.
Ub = 3953.0 A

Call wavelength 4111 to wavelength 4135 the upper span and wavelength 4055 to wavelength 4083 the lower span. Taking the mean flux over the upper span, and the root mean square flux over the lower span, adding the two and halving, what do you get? 1.06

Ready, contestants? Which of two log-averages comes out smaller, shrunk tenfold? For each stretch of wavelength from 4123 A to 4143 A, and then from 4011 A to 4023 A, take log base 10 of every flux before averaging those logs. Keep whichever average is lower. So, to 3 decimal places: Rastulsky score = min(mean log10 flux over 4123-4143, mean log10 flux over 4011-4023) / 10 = 0.001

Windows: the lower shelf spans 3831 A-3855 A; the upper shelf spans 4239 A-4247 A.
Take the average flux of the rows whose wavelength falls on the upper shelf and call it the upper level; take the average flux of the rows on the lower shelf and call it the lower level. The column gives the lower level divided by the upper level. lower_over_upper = 1.09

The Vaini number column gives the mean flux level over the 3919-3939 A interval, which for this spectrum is 0.99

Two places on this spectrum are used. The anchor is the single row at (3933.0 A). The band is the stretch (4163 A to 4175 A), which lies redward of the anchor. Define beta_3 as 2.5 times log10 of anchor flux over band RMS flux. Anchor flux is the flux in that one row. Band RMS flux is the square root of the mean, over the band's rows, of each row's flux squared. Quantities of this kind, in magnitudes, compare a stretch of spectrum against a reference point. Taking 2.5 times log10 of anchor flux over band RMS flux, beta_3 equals -0.18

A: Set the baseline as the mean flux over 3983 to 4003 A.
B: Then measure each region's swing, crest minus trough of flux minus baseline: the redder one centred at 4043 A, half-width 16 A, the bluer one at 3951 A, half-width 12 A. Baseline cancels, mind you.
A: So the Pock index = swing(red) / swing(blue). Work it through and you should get 1.7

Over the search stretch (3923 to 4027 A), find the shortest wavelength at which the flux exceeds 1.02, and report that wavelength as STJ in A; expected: 3925.0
